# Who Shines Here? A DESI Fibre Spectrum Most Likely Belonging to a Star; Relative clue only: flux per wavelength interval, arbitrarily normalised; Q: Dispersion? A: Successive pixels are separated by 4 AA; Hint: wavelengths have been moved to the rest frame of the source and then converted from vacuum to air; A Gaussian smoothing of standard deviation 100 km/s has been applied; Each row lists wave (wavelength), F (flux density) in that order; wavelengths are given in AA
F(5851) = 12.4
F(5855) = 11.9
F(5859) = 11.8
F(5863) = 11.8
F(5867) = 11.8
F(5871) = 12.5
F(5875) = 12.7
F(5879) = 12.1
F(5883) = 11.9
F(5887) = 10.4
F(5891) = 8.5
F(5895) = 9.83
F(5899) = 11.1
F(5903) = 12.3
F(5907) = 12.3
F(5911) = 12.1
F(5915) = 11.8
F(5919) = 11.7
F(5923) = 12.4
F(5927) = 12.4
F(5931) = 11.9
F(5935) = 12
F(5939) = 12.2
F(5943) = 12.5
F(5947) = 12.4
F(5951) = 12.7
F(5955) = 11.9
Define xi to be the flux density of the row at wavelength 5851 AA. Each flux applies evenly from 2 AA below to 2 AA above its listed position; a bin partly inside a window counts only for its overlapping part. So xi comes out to 12.4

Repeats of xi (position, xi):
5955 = 11.9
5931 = 11.9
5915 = 11.8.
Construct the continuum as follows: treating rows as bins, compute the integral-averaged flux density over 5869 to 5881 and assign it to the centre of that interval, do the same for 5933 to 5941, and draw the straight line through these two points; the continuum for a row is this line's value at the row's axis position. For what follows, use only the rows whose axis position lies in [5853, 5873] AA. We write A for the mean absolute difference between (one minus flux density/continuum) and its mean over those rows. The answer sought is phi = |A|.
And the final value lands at 0.019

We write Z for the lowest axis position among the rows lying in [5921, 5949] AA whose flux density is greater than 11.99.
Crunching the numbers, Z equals 5923 AA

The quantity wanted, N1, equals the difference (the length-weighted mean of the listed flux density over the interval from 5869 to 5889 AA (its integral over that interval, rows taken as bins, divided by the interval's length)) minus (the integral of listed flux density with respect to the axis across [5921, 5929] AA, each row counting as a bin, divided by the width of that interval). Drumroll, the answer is -0.5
